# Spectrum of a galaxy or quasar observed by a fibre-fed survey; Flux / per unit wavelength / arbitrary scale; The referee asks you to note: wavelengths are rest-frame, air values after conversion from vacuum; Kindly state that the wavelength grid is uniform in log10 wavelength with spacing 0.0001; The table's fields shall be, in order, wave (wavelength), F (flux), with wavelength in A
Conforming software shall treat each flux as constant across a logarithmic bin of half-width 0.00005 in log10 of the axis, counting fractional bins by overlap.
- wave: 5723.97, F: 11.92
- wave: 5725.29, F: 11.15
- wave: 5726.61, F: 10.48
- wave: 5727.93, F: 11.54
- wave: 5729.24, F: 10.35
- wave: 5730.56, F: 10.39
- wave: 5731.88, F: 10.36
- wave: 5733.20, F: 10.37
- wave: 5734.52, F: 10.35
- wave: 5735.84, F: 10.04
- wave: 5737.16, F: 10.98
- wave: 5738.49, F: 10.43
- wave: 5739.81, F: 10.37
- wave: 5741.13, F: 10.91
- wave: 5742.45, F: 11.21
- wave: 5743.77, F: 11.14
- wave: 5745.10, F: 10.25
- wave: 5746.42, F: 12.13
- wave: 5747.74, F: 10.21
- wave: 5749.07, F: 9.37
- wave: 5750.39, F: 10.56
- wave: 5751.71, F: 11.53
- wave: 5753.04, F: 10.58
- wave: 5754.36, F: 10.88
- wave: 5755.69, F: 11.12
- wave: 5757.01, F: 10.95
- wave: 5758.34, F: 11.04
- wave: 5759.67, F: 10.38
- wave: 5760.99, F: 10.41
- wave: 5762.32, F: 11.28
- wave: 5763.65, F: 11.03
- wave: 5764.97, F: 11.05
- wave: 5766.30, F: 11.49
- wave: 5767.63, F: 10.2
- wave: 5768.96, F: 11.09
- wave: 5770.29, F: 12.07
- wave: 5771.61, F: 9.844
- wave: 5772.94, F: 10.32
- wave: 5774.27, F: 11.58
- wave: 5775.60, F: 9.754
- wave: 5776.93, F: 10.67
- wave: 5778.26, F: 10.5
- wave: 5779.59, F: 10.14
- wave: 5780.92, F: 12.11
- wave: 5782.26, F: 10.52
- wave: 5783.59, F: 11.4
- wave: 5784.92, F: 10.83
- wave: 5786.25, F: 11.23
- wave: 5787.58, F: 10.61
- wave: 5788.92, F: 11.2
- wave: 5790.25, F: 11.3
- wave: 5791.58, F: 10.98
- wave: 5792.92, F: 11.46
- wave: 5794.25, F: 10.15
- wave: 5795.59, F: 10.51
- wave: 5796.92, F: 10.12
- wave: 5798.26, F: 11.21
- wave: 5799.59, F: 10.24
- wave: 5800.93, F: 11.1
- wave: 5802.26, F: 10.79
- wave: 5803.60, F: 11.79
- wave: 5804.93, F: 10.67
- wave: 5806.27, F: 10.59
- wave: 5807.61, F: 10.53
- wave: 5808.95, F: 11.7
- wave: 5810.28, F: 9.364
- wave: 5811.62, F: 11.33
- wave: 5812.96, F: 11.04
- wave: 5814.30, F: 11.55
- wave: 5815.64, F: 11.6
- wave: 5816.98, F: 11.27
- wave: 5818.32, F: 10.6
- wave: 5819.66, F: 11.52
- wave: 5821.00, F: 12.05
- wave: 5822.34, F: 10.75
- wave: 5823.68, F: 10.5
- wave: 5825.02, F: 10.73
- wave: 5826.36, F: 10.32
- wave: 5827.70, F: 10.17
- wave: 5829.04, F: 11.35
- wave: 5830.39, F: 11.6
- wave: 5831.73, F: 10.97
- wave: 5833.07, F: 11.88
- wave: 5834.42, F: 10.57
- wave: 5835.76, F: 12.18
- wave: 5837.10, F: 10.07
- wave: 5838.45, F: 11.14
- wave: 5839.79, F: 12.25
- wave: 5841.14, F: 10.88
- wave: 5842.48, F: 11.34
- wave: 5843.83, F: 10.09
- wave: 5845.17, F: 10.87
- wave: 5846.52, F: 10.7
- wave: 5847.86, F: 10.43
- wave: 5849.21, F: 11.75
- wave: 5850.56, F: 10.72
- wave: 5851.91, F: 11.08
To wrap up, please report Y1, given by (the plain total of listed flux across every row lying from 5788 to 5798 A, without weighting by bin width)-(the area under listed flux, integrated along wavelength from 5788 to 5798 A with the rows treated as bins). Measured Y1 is -32.5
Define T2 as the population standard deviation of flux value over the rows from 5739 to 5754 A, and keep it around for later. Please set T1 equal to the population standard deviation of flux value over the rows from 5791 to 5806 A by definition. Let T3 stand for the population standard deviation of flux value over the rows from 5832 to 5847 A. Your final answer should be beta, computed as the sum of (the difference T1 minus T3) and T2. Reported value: 0.51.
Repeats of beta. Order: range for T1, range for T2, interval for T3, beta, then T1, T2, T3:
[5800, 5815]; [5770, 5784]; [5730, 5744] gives 1.09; 0.66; 0.807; 0.37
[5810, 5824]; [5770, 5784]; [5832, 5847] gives 0.78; 0.70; 0.807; 0.72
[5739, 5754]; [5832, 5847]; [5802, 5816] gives 0.75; 0.71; 0.725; 0.68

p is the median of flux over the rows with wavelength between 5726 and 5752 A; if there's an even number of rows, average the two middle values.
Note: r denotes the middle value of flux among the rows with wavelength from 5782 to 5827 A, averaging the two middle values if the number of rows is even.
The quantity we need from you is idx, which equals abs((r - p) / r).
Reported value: 0.045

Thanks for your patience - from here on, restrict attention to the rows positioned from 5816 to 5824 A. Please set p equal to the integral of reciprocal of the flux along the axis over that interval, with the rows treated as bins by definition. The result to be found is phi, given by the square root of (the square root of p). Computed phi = 0.921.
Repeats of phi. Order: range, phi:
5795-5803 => 0.931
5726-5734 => 0.933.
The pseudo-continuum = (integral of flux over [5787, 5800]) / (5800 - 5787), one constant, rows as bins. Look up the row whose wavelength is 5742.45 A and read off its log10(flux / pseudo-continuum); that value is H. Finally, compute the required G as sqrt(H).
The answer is 0.13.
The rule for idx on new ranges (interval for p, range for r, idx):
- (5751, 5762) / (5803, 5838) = 0.008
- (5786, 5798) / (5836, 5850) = 0.010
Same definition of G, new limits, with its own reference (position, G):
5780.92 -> 0.22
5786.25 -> 0.13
